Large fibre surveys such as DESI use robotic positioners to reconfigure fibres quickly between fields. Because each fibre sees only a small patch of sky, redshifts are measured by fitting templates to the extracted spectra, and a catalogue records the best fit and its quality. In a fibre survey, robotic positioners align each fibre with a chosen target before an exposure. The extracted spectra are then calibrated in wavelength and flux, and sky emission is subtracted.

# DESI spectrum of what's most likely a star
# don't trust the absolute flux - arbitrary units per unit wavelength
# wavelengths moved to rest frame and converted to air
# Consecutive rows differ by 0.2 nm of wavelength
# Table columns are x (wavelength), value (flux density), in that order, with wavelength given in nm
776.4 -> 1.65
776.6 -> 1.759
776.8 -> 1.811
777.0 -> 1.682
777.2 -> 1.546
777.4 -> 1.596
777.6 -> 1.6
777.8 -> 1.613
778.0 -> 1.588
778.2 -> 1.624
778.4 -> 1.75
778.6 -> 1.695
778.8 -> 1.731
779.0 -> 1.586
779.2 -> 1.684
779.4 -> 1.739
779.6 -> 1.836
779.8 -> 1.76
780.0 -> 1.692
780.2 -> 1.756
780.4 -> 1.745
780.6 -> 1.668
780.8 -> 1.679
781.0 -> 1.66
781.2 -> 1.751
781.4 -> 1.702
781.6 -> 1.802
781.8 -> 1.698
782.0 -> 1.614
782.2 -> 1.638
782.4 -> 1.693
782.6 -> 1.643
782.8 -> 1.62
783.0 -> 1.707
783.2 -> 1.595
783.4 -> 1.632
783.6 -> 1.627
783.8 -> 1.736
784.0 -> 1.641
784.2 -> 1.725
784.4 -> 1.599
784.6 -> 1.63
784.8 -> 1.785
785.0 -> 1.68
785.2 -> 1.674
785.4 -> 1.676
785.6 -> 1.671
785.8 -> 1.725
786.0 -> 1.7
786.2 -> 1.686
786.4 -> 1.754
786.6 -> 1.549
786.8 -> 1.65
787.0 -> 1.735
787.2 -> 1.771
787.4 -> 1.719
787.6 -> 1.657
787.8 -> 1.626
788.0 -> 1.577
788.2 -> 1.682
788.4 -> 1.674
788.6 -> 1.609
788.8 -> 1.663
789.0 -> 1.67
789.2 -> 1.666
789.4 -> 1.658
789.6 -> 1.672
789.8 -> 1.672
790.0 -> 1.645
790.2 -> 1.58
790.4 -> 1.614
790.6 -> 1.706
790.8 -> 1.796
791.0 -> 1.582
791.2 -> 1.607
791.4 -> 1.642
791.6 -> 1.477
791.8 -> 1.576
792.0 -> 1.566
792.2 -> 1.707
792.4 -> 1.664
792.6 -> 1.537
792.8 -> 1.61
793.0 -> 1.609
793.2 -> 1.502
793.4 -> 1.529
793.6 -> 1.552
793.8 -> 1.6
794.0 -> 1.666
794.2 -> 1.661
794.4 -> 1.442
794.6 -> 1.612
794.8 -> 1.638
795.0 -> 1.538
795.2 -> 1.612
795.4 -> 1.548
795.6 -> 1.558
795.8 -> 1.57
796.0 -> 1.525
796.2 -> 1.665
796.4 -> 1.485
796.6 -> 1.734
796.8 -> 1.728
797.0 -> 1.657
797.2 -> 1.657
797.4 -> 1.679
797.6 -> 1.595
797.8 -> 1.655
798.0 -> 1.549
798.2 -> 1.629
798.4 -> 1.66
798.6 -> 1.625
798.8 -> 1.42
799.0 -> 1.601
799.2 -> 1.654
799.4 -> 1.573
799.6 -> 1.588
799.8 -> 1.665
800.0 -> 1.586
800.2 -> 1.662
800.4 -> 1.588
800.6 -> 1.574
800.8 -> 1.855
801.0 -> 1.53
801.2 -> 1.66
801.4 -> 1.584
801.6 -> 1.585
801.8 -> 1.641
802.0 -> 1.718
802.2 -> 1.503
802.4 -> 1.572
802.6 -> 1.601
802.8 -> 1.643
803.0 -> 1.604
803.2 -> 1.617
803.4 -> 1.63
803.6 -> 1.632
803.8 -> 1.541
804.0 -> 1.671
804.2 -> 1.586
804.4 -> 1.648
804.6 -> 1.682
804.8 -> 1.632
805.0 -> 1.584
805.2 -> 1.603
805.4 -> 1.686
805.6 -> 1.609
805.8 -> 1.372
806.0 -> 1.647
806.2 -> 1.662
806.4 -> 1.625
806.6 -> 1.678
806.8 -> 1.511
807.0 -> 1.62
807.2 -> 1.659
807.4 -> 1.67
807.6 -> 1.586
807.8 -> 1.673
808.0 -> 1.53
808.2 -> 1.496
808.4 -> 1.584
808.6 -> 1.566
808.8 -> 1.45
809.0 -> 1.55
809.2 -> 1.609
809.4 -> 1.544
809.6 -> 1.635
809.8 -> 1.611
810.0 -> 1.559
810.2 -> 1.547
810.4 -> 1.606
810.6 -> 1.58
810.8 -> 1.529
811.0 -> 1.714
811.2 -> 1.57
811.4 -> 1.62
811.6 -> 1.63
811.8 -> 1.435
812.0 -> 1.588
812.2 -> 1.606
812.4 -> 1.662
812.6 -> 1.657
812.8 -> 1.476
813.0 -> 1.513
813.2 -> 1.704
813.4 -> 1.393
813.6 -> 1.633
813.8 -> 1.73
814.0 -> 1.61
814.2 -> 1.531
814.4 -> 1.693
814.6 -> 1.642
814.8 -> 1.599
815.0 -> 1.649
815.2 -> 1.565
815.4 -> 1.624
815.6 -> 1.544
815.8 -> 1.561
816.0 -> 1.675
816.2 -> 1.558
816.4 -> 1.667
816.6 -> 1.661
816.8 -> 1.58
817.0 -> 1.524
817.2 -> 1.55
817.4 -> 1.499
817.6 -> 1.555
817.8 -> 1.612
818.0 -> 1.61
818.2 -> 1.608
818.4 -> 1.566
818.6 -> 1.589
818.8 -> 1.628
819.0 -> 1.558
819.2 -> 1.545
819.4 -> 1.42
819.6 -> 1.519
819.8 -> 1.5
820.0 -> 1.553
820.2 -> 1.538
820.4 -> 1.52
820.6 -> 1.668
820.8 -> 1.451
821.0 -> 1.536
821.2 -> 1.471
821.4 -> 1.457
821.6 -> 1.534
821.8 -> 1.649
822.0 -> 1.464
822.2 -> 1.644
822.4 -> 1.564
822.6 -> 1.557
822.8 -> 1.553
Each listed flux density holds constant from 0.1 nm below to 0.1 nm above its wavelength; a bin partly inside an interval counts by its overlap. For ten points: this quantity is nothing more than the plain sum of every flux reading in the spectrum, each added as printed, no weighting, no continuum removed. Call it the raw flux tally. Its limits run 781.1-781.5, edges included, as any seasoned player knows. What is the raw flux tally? 3.5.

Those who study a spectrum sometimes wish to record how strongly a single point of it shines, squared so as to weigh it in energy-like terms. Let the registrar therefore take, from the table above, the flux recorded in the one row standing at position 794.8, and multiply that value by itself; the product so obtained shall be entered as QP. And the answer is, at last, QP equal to 2.68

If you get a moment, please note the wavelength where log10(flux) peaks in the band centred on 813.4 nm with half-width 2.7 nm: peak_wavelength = 813.8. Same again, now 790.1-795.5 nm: 790.8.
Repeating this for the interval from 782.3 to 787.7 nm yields 784.8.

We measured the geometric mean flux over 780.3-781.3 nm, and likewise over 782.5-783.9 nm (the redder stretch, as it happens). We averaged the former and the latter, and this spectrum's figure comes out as 1.68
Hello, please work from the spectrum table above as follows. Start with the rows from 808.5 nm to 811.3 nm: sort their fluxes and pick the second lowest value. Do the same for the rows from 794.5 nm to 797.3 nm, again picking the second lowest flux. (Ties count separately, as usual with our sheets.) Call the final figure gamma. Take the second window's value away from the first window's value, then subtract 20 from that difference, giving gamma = -20.0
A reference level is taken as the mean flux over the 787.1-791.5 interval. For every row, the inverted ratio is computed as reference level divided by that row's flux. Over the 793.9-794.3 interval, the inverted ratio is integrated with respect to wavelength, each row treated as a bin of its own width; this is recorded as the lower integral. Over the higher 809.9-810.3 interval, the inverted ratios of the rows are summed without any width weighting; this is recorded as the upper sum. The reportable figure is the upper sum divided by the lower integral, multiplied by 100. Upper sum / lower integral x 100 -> 536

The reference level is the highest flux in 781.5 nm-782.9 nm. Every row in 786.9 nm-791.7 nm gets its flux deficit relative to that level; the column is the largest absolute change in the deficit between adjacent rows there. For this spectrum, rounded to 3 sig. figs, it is 0.214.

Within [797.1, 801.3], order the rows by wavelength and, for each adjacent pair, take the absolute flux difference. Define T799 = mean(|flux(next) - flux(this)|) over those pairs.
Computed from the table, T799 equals 0.10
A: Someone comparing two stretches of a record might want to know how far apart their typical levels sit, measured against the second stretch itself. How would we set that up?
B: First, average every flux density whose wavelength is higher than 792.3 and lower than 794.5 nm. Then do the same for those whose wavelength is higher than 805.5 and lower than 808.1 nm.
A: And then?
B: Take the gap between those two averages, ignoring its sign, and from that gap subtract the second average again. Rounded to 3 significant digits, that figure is -1.58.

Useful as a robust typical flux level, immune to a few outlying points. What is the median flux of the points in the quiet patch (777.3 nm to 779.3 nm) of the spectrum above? 1.62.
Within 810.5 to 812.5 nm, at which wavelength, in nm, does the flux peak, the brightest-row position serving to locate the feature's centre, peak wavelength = 811.0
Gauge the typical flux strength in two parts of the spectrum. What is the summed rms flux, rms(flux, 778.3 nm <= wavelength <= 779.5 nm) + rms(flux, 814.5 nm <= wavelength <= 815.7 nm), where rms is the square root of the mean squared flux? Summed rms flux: 3.30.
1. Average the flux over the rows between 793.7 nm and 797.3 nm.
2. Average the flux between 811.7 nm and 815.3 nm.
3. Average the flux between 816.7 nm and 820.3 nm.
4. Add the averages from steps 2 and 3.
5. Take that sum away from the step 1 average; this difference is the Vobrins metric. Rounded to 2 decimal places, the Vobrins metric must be -1.54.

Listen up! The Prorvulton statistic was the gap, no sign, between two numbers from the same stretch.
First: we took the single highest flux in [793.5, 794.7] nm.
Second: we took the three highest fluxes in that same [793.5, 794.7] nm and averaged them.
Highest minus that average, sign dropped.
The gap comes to 0.020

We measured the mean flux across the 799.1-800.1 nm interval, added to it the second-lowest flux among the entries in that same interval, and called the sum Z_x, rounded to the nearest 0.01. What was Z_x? 3.20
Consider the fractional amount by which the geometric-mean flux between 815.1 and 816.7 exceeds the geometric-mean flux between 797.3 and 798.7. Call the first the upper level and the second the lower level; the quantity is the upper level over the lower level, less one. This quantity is -0.013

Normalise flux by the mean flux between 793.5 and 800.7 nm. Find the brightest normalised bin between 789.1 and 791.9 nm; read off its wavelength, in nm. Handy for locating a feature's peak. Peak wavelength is 790.8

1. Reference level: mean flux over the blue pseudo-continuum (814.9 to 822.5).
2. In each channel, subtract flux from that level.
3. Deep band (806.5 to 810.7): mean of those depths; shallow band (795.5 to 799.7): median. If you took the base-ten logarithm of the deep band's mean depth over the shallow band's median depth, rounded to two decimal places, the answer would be -0.48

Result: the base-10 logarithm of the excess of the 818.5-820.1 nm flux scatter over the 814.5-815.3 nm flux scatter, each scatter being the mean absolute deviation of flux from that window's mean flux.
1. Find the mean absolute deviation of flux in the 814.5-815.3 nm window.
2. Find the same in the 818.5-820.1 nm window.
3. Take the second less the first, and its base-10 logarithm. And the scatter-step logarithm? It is -1.9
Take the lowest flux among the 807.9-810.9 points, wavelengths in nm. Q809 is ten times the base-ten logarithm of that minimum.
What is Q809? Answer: 1.61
